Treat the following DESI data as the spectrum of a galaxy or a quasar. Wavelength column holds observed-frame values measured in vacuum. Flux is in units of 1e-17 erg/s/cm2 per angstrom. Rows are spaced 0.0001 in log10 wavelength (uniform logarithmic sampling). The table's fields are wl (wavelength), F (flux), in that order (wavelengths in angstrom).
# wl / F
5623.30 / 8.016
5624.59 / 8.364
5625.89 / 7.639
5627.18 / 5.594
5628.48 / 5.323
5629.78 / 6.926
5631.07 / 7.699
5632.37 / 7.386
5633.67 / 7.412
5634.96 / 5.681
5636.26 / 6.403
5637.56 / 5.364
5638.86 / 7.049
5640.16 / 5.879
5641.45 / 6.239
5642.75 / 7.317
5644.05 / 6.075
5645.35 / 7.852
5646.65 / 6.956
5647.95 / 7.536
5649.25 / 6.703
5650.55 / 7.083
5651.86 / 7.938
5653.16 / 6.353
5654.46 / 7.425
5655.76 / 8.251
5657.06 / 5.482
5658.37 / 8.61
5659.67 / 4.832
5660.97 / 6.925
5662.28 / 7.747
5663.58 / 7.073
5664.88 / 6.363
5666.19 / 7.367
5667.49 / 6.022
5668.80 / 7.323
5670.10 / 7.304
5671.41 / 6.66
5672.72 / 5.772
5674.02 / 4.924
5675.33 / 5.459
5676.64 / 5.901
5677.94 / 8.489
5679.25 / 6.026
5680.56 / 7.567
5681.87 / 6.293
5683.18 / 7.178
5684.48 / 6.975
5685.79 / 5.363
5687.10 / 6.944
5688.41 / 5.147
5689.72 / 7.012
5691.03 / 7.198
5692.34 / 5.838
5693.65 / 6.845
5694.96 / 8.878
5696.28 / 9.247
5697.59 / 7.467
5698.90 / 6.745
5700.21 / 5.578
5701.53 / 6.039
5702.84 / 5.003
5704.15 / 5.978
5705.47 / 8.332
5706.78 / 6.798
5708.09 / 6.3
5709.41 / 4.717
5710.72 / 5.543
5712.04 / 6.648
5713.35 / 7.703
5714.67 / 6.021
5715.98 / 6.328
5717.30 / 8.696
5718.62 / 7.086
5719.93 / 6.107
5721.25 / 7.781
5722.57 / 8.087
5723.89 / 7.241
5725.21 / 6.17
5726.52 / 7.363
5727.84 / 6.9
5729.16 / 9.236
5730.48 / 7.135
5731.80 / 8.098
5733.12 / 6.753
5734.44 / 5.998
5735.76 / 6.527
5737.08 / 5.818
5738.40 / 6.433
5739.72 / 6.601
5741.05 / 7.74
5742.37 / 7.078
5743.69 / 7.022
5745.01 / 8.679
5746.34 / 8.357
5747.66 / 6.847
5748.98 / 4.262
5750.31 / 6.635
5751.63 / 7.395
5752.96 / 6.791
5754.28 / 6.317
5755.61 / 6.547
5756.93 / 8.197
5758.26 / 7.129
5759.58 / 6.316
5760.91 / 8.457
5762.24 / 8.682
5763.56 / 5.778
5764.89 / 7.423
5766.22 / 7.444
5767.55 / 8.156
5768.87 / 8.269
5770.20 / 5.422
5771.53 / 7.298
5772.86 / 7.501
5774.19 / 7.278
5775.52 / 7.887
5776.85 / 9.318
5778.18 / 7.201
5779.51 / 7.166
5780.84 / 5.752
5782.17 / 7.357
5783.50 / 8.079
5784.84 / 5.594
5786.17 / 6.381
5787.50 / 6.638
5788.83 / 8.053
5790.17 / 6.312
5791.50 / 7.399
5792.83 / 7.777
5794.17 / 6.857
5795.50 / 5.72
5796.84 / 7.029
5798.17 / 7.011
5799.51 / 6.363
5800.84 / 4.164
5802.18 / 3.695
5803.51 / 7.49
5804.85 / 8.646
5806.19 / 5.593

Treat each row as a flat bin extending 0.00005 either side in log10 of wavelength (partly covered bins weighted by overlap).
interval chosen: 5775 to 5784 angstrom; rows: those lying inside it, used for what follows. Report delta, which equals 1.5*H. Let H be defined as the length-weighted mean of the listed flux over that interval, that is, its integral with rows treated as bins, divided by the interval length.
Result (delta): 11.3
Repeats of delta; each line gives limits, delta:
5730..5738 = 10.1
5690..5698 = 11.3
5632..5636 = 10.1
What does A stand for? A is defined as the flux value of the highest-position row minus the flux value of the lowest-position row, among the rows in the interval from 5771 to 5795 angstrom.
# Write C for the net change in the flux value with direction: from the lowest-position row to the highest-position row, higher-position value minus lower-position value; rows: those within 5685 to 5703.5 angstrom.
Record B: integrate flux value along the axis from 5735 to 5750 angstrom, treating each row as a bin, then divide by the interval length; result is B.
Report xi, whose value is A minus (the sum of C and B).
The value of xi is -6.9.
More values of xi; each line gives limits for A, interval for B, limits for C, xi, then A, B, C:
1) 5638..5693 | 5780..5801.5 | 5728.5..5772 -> -5.9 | -1.2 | 6.66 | -1.9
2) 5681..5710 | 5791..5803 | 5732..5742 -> -8.8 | -1.6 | 6.23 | 1.0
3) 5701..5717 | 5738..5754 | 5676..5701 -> -6.4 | 0.3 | 6.98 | -0.3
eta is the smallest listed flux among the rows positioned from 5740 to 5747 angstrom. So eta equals 7.022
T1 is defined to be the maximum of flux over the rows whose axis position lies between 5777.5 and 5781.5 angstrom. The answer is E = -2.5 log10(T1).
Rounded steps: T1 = 7.201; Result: -2.14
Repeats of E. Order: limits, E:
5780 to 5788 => -2.27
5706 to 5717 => -2.22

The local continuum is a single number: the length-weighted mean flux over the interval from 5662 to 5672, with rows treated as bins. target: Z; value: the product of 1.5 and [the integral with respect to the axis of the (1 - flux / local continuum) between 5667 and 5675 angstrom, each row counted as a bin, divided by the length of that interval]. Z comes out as 0.14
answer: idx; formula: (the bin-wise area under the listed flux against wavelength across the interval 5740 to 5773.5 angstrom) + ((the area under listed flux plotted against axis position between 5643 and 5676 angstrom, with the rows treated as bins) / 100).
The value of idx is 243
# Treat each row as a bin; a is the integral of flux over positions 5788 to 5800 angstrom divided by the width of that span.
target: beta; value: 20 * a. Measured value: 139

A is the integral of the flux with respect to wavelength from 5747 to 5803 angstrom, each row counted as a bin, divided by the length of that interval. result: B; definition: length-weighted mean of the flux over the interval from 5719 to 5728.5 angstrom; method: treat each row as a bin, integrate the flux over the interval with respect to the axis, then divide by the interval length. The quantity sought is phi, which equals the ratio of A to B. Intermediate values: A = 6.90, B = 7.10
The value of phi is 0.97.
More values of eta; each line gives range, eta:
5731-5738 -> 5.818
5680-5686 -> 5.363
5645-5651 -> 6.703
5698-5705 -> 5.003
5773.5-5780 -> 7.166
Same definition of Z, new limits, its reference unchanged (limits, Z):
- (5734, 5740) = 0.15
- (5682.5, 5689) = 0.14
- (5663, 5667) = 0.01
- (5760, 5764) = -0.15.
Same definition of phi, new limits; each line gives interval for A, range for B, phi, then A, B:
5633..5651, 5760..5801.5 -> 0.94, 6.68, 7.08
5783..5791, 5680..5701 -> 0.99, 6.83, 6.88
